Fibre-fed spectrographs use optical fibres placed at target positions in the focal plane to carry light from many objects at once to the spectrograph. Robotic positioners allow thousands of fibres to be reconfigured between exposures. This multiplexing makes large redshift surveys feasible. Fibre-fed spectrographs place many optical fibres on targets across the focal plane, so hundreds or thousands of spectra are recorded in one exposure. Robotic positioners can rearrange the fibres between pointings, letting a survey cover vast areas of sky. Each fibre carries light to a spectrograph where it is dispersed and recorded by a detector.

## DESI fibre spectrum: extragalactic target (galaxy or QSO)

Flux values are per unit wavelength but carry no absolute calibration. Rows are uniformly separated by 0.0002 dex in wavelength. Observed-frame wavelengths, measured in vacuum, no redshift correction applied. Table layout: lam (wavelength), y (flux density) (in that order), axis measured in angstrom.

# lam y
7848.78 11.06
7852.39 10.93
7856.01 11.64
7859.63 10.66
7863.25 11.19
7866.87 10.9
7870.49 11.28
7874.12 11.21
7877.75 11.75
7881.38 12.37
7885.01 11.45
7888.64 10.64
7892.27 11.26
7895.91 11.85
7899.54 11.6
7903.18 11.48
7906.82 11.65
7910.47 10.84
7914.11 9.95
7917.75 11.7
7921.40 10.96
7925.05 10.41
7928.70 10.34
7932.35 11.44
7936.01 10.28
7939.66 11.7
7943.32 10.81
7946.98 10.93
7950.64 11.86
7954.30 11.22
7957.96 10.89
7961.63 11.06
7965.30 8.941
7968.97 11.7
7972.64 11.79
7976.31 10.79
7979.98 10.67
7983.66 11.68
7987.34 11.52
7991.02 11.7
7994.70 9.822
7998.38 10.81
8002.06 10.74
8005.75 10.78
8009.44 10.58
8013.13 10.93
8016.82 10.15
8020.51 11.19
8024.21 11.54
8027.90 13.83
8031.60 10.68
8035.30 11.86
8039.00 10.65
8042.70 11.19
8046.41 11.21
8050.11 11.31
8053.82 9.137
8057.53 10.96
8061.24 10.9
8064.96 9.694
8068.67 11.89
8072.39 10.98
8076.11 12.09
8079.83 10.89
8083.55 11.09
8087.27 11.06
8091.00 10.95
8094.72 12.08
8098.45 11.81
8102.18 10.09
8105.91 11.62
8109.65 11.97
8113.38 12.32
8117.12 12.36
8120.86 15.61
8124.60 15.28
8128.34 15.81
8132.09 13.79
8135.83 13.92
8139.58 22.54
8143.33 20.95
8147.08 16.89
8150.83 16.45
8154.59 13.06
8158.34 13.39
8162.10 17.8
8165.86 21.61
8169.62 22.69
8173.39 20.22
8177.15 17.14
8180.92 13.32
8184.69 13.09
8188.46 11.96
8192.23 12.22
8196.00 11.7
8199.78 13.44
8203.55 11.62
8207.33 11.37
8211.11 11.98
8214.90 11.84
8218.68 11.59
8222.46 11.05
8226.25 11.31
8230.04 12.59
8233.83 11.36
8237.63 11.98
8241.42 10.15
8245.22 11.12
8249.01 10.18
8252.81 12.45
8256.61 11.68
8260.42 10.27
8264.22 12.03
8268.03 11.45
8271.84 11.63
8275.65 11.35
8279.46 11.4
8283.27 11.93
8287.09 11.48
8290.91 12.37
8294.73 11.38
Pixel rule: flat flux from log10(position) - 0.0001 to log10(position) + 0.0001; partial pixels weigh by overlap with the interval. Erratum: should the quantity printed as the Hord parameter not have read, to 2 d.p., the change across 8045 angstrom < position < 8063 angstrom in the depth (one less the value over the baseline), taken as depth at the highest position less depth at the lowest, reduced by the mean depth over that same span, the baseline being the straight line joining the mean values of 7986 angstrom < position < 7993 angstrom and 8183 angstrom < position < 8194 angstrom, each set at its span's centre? -0.07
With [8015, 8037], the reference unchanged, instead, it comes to -0.16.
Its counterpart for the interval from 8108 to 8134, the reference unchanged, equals 0.00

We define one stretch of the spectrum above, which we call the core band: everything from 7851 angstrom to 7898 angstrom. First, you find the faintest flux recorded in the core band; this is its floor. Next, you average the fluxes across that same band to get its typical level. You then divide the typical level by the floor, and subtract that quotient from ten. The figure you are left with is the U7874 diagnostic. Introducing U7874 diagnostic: 8.94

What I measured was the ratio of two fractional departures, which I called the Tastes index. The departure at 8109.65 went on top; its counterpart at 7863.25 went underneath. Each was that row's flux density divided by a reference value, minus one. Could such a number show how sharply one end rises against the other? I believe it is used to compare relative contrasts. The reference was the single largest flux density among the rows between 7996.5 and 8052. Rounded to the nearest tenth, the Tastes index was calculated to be 0.7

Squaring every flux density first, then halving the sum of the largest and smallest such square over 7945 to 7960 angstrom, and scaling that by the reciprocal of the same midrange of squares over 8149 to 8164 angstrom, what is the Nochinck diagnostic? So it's 0.53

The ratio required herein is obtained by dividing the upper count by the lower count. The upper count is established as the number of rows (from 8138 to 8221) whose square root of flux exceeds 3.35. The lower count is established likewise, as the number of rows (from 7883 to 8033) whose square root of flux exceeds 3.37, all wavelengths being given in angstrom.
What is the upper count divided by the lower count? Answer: 1.4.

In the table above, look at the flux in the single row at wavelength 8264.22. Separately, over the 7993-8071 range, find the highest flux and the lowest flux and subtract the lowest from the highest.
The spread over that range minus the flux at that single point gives -7.3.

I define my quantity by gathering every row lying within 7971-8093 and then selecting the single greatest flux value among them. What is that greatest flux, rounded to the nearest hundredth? 13.83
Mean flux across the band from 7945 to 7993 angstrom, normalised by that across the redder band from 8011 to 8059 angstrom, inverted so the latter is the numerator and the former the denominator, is 1.00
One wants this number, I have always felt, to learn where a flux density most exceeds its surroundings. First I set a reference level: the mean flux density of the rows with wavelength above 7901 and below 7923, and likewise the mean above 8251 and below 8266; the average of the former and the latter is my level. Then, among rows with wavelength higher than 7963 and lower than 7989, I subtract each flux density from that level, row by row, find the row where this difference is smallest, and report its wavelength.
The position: 7972.64 angstrom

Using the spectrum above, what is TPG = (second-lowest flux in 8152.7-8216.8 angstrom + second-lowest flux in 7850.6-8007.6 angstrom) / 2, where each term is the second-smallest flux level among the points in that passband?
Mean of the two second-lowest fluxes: 10.72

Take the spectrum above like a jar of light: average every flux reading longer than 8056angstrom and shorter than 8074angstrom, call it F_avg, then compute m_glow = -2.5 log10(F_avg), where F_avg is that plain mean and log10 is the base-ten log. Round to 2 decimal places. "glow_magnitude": -2.59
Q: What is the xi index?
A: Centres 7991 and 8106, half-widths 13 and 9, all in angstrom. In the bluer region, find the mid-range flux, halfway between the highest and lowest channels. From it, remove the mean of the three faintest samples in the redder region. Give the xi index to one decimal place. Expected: -0.4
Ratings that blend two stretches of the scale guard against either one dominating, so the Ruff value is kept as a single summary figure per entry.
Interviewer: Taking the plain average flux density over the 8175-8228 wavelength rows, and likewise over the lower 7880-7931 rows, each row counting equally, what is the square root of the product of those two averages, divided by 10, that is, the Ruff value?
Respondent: 1.18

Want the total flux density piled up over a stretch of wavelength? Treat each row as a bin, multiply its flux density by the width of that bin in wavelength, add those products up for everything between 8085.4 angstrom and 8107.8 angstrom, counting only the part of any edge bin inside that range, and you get 252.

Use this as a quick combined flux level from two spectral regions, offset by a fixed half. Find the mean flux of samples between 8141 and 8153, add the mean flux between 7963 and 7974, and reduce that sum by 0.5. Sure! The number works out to 28.4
